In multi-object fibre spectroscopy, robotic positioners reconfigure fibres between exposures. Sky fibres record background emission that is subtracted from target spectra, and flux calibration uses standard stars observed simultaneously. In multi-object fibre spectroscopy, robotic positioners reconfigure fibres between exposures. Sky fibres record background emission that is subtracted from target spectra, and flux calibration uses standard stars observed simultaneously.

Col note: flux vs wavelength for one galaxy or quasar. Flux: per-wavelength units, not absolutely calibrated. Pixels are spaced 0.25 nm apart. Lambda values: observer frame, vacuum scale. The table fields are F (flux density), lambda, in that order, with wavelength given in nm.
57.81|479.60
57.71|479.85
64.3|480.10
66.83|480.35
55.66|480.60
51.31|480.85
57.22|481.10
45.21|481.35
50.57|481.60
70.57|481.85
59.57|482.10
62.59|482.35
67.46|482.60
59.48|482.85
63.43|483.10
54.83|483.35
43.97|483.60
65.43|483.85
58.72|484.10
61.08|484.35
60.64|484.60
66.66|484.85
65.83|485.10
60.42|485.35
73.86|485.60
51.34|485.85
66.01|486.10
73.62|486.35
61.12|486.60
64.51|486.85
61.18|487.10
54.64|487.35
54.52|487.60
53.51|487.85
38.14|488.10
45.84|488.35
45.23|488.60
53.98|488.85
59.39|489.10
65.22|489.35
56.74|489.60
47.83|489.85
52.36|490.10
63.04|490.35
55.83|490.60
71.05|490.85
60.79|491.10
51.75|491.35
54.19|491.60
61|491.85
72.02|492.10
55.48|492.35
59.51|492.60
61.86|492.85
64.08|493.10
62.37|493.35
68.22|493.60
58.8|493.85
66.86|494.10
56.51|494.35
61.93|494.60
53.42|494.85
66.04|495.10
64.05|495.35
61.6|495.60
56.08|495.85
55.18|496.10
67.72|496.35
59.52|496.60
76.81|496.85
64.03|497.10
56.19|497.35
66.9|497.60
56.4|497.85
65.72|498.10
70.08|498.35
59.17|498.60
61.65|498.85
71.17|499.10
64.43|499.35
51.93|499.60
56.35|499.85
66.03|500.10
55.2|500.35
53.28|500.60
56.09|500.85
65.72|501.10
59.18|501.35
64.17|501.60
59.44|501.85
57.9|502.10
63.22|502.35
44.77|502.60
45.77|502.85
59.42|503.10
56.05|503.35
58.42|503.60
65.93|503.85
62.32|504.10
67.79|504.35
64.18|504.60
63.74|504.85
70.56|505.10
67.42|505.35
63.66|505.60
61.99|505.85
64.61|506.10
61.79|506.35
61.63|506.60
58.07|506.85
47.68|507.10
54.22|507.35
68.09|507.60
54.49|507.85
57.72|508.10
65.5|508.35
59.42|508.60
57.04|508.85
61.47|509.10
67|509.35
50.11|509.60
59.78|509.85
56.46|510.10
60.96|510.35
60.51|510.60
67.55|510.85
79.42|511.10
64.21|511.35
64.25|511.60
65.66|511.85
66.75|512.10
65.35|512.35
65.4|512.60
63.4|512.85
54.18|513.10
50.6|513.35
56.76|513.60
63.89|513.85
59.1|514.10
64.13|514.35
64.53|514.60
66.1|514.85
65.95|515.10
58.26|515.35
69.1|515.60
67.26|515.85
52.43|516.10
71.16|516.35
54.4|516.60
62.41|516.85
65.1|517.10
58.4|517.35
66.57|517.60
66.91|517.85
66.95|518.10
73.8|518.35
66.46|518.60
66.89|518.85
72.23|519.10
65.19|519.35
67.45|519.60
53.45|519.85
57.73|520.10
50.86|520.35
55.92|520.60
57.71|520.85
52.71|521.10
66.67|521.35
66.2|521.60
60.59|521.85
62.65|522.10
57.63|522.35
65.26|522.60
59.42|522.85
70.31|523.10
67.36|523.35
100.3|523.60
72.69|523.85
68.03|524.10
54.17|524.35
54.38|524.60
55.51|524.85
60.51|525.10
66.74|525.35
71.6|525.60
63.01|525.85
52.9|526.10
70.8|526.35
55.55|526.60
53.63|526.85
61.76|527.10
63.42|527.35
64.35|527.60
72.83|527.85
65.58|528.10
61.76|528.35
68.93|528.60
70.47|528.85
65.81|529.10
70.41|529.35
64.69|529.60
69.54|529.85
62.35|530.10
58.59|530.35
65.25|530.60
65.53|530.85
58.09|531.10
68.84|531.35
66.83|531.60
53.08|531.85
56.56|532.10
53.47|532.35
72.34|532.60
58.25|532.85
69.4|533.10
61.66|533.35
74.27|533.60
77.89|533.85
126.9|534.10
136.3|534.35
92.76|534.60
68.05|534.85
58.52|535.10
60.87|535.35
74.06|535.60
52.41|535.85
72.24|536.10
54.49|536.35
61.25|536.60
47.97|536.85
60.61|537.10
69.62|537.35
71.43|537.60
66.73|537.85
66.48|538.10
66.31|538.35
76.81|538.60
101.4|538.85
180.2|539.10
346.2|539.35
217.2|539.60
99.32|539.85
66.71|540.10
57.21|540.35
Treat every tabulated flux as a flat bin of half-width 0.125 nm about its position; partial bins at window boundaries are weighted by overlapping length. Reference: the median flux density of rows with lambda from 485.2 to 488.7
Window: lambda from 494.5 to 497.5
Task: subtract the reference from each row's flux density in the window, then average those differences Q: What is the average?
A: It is 4.4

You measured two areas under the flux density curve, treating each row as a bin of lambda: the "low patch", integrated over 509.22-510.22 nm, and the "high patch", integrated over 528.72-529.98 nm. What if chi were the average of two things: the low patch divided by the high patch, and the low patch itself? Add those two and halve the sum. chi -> 30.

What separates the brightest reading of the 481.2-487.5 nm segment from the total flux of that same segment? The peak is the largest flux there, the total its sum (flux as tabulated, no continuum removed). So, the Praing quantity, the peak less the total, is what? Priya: -1449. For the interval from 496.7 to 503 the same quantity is -1435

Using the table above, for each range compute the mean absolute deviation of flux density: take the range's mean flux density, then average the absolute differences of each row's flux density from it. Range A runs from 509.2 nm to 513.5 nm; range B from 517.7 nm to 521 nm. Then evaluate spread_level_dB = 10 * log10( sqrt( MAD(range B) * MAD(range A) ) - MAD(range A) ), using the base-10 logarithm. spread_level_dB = -3.4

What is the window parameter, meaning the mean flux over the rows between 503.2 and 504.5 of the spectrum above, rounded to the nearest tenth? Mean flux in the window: 62.1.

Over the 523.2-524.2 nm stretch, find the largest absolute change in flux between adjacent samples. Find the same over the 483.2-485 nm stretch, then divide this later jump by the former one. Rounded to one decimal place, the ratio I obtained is 0.7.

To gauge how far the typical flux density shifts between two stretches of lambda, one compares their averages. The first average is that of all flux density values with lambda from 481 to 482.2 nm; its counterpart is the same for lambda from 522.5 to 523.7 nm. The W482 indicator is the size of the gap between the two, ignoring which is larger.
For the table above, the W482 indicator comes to 16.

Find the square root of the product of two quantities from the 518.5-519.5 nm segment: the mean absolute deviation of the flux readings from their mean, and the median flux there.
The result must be 12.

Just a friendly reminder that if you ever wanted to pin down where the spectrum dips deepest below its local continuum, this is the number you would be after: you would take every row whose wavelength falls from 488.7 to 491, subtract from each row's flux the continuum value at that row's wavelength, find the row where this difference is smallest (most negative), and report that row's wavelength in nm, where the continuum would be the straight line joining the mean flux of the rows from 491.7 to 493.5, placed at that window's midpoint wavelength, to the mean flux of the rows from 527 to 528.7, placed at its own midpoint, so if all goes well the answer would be 489.85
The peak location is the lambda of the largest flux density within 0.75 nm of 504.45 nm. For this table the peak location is 505.10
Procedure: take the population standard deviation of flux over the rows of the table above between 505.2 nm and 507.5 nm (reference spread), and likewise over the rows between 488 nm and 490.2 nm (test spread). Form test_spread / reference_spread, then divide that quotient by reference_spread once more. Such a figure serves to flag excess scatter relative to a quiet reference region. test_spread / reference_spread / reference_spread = 0.2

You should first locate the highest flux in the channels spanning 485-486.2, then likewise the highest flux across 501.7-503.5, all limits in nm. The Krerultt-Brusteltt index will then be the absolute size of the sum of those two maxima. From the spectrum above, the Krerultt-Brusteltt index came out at 137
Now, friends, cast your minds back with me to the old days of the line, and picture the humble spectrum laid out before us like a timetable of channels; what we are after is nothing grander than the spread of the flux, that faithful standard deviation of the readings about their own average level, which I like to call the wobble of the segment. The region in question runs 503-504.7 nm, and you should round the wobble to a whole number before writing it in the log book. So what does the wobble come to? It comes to 4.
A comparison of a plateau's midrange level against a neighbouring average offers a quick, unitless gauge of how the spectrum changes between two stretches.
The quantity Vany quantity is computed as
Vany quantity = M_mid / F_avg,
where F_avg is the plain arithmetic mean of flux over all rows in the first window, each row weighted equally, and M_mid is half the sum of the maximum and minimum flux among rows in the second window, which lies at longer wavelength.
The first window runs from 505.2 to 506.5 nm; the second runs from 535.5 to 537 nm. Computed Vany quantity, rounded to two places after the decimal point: 0.95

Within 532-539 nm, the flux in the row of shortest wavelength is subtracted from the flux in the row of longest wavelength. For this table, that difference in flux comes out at 45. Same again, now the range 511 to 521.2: -27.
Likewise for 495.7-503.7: 2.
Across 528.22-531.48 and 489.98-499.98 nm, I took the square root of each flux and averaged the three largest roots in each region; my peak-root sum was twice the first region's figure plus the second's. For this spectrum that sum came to 25.3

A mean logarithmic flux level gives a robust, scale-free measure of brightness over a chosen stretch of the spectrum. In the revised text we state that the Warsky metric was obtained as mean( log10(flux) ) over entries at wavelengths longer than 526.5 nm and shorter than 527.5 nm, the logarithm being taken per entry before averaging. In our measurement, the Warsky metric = 1.77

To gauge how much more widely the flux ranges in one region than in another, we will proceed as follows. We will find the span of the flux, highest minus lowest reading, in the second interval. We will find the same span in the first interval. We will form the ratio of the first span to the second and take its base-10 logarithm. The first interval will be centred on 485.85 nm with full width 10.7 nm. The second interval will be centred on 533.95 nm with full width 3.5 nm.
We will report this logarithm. -0.4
